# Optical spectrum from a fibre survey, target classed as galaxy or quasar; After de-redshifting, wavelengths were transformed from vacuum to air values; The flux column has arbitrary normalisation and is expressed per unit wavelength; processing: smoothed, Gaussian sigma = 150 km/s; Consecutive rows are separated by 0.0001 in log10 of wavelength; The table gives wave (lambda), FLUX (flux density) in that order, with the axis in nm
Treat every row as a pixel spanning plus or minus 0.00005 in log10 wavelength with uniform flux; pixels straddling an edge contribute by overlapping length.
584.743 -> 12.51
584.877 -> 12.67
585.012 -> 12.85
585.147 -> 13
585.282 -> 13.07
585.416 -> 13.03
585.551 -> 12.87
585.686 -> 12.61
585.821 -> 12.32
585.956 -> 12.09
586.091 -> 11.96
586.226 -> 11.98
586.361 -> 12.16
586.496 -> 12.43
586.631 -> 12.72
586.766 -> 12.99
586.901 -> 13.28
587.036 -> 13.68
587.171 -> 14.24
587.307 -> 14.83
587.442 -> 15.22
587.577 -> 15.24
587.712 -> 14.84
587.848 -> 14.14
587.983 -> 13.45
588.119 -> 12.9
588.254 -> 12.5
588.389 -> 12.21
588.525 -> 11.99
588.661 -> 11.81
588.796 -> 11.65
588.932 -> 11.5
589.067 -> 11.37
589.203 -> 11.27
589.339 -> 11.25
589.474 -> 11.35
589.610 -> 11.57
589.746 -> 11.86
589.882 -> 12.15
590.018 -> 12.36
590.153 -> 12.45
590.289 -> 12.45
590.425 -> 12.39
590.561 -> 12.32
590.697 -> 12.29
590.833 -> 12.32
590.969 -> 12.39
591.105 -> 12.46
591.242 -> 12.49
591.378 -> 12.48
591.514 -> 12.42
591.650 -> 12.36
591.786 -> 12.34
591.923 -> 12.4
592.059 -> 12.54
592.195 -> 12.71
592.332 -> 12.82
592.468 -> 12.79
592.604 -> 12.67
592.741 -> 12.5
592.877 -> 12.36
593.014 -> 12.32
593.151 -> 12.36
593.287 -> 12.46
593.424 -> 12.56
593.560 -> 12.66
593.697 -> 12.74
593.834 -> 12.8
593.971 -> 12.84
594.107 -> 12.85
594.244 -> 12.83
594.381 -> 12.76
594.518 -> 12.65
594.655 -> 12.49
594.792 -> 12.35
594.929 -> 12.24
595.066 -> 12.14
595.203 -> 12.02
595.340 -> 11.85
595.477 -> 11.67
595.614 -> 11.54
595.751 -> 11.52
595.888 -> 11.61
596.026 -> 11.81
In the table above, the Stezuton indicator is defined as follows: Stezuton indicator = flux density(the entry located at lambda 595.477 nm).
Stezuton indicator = 11.67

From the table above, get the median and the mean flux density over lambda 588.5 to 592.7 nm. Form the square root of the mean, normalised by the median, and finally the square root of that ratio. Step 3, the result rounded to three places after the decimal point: 0.531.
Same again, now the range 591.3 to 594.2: 0.532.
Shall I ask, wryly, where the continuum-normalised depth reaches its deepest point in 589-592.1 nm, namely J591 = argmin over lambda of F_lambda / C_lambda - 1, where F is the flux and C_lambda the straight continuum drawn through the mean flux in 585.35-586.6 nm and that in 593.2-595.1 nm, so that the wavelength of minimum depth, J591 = 589.339 nm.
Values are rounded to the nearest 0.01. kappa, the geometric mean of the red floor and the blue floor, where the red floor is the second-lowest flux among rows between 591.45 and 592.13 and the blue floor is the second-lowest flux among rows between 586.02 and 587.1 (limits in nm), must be 12.17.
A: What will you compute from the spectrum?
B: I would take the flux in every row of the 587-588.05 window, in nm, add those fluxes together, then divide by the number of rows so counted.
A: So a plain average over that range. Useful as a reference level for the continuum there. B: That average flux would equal 14.5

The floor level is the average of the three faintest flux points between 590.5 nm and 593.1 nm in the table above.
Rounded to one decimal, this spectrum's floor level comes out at 12.3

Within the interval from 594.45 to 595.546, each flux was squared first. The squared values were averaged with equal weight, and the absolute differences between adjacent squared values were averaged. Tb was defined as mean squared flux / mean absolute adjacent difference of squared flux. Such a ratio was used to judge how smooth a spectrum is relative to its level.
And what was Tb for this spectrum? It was 44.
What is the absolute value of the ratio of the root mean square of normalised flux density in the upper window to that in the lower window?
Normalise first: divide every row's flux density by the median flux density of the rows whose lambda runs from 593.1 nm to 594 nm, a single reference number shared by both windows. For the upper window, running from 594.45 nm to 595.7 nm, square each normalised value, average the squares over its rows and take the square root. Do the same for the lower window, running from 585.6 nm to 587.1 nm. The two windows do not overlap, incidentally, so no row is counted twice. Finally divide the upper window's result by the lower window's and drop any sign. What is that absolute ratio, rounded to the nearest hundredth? 0.96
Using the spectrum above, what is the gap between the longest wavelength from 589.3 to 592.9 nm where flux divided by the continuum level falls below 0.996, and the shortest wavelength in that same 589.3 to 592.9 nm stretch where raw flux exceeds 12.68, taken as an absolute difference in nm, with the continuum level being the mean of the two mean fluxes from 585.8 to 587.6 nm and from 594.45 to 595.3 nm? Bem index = 0.68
